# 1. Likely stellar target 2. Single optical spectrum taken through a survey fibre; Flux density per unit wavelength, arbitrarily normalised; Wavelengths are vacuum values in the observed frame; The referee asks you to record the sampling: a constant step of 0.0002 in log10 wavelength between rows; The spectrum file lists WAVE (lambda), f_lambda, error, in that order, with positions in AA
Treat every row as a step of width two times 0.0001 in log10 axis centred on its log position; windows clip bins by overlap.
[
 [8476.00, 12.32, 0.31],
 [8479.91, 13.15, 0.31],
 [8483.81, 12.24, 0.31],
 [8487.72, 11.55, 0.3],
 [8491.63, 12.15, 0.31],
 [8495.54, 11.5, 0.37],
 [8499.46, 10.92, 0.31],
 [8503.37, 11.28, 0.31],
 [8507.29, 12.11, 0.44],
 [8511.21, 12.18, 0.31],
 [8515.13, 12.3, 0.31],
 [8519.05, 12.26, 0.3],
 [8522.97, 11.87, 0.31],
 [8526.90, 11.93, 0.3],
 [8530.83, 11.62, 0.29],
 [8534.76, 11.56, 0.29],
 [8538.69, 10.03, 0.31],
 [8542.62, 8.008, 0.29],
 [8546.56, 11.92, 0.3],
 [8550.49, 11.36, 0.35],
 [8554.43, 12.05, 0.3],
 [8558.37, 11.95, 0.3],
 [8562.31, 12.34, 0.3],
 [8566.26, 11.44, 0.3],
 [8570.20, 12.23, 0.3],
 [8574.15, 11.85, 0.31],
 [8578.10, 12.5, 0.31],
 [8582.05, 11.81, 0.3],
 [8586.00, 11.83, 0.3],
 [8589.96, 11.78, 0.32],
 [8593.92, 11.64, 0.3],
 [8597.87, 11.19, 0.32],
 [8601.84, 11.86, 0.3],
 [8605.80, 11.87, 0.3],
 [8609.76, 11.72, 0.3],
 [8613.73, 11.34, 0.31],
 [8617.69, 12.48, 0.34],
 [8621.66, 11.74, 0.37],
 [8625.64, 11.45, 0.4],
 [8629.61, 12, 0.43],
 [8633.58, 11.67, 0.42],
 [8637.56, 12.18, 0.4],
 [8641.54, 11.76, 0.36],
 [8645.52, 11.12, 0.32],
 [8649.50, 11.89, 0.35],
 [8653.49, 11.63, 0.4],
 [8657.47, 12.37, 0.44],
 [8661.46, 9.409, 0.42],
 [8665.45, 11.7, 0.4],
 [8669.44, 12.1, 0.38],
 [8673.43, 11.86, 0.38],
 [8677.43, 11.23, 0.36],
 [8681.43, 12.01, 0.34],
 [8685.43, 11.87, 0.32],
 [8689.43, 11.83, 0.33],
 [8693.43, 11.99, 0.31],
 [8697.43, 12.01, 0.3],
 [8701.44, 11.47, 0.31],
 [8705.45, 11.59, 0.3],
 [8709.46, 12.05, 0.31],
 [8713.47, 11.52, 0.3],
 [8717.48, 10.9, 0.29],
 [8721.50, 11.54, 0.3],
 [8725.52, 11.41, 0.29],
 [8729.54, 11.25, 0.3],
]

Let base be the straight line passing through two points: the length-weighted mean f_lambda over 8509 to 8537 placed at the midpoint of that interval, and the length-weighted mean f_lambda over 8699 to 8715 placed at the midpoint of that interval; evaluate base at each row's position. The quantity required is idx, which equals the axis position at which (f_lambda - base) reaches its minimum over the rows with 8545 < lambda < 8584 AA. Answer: 8550.49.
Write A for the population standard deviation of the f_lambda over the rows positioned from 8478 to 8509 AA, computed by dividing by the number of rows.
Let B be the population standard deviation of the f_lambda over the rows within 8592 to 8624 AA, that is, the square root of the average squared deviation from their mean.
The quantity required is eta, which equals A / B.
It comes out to 1.8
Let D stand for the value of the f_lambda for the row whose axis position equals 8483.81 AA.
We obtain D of 12.24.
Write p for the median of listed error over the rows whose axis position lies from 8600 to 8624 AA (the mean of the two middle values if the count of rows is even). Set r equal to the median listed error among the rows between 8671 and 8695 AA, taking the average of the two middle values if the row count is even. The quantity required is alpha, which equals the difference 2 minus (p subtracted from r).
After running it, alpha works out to 1.97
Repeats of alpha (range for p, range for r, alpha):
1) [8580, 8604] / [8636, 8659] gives 1.92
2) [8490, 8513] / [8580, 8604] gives 2.01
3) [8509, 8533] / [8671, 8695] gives 1.97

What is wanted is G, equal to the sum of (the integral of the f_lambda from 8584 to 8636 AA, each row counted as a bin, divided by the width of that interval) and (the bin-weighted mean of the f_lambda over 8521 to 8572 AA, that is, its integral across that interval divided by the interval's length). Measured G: 23.1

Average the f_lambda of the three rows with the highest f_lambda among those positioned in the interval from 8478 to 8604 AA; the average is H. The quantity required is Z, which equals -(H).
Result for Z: -12.7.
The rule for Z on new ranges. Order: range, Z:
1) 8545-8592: -12.4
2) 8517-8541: -12.0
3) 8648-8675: -12.1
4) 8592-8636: -12.1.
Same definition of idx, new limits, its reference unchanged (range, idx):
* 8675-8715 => 8677.43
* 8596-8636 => 8597.87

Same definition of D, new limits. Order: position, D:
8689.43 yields 11.83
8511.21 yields 12.18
